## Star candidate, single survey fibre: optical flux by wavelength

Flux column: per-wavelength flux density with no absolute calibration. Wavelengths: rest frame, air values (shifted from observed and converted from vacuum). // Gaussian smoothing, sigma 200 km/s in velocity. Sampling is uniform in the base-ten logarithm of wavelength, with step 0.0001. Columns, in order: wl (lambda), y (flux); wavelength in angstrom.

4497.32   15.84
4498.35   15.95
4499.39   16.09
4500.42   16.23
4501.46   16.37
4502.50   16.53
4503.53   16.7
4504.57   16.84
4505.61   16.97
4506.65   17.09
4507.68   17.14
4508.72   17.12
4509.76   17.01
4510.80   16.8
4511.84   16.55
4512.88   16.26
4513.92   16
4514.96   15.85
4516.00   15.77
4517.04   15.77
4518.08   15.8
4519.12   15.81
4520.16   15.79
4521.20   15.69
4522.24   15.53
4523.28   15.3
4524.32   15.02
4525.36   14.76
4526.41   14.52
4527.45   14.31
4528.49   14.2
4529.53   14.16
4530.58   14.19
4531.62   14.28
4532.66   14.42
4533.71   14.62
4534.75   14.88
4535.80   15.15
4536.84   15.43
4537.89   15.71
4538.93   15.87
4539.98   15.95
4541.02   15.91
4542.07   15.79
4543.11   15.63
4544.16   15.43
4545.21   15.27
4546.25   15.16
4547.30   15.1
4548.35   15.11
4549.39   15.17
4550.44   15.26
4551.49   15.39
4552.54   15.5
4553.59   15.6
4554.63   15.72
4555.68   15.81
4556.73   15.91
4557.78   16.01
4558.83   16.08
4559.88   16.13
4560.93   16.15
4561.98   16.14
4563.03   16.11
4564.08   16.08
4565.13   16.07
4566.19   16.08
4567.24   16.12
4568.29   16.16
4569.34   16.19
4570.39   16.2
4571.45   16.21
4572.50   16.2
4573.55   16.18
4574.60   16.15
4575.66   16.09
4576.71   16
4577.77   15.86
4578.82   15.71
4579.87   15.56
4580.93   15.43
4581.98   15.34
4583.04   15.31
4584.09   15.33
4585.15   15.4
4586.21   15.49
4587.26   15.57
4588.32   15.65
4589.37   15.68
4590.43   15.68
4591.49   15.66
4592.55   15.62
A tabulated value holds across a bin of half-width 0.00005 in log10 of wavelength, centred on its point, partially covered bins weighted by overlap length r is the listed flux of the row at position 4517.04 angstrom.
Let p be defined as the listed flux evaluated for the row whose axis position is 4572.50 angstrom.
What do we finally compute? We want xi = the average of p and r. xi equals 16.0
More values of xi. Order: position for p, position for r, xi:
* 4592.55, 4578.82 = 15.7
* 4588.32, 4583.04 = 15.5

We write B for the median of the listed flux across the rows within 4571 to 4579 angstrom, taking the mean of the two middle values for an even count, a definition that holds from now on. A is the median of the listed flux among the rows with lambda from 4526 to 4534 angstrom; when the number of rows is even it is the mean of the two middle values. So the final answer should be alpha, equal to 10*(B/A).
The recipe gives 11.3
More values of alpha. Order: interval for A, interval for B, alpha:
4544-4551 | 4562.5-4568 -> 10.6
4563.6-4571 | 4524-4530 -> 8.9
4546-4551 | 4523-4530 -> 9.6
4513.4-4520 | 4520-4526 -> 9.8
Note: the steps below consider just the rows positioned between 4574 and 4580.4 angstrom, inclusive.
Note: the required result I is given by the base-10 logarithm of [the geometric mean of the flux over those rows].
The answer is 1.201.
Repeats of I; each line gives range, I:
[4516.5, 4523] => 1.197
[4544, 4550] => 1.182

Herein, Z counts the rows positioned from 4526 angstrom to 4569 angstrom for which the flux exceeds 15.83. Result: 15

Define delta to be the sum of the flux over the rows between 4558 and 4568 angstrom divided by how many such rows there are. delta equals 16.1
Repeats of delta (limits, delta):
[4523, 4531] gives 14.6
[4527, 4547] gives 15.1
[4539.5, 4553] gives 15.4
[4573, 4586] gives 15.7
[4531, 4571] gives 15.6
